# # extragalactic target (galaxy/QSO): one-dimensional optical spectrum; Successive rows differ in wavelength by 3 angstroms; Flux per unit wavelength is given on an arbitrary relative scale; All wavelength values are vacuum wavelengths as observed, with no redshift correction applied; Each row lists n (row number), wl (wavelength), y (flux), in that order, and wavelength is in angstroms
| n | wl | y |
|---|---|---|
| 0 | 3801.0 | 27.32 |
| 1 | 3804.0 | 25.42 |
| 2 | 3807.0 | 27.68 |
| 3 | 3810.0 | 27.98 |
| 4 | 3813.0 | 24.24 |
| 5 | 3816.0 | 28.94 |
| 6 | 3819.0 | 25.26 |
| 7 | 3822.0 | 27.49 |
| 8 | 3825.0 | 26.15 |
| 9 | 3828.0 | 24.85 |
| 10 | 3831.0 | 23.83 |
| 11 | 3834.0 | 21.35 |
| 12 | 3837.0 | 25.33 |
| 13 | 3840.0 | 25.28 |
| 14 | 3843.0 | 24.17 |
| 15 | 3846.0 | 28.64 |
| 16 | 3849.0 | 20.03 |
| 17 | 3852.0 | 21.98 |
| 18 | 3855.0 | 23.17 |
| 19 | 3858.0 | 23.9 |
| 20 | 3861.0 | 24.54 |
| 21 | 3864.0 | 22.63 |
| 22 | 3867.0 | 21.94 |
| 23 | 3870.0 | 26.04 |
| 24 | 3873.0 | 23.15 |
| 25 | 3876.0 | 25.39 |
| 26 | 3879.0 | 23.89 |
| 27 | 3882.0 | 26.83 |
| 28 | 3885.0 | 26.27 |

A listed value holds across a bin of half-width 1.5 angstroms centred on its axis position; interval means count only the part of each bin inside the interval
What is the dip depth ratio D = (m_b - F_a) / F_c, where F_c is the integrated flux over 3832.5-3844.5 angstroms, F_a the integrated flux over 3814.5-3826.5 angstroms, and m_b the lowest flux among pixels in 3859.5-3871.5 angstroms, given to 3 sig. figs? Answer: -1.05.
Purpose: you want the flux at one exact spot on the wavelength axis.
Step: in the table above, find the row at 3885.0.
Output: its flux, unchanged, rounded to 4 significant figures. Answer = 26.27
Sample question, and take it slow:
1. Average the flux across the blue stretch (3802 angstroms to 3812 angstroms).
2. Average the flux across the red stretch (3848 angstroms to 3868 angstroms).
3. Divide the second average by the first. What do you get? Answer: 0.84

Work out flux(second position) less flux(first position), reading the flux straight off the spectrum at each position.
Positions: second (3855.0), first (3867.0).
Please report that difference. 1.2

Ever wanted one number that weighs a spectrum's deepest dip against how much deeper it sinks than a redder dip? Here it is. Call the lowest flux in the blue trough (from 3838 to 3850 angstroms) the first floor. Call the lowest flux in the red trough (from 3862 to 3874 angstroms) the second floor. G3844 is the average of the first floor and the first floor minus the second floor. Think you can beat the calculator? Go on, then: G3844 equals 9.1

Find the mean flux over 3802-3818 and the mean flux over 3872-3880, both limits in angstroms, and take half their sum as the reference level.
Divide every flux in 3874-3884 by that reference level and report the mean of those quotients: 0.99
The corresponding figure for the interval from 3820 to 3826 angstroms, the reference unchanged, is 1.05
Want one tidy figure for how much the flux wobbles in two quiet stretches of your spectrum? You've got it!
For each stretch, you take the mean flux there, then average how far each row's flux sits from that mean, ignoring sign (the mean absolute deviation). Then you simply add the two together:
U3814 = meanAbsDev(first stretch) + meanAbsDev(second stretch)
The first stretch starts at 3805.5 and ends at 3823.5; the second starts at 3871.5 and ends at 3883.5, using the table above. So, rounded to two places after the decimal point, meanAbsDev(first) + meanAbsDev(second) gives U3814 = 2.75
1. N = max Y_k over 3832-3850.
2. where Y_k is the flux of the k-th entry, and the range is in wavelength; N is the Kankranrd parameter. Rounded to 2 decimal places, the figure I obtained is 28.64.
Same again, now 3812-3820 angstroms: 28.94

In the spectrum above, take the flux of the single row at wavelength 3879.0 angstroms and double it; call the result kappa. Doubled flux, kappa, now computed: 48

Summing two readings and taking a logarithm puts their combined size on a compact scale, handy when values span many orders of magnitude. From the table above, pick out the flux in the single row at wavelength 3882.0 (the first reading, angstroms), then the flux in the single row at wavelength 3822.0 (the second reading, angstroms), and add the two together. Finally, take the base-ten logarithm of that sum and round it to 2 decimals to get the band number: 1.73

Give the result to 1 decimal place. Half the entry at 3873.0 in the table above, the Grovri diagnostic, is 11.6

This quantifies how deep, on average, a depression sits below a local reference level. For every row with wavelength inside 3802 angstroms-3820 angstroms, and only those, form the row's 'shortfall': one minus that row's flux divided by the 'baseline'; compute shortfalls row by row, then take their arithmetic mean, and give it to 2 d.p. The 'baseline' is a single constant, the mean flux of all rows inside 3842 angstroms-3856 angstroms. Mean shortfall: -0.13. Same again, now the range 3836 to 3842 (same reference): -0.07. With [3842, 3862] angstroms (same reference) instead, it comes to -0.01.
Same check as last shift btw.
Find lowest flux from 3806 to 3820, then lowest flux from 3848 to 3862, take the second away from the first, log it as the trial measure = 4.2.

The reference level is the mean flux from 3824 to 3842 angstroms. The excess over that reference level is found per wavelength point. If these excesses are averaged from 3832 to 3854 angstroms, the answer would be -0.6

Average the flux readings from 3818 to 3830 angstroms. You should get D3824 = 25.9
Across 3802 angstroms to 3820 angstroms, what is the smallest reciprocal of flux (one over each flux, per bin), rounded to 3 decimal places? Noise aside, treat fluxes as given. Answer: 0.035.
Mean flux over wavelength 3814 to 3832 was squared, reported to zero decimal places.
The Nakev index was 681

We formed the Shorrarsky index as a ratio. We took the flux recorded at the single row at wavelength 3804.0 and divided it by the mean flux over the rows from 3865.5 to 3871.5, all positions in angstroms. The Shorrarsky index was 1.06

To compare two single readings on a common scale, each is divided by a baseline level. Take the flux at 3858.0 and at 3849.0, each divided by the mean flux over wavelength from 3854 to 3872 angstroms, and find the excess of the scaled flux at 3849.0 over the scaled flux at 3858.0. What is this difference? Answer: -0.16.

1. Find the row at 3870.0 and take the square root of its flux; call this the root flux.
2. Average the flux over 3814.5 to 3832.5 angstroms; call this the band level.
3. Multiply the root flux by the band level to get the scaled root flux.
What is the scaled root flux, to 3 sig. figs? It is 133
